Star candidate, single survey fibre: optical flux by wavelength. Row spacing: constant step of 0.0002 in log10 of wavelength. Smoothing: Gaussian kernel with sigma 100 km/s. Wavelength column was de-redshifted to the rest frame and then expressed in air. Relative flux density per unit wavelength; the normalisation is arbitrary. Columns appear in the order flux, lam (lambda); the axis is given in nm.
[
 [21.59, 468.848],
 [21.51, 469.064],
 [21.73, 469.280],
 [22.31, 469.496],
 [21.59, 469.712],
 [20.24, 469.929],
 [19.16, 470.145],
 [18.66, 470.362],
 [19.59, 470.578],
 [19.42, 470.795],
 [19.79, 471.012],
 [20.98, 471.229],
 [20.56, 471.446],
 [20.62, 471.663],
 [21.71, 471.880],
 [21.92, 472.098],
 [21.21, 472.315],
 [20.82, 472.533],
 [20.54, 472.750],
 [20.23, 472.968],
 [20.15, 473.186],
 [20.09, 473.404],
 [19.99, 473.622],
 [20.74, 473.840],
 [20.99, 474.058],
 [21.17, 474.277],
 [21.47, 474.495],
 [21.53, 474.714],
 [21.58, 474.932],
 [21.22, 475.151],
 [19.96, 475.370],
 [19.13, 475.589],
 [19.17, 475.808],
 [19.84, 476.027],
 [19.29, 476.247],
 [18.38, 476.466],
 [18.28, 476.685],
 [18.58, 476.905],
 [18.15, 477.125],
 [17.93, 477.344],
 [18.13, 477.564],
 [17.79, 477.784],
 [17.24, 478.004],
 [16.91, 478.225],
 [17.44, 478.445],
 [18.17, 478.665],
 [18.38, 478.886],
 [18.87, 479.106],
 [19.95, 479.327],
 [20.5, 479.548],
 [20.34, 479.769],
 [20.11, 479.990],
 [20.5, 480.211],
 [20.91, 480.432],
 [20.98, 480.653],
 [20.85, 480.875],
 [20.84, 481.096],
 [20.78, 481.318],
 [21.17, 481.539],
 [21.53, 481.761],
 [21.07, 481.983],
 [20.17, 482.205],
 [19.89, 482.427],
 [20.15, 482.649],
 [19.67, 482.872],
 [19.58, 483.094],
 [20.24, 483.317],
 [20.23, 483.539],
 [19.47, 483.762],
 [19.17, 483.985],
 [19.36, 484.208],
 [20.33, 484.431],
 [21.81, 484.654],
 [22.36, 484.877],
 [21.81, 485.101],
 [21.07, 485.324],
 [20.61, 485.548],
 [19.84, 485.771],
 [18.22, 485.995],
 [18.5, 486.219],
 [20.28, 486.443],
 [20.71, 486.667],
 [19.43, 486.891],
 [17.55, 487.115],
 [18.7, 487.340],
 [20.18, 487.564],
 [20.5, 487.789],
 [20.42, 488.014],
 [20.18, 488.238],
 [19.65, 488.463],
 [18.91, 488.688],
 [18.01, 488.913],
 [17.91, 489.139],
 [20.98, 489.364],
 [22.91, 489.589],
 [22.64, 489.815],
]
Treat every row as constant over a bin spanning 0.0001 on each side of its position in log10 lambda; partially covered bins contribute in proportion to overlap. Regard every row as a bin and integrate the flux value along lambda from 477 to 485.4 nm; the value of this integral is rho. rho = 167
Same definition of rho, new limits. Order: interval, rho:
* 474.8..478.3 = 66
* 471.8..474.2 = 50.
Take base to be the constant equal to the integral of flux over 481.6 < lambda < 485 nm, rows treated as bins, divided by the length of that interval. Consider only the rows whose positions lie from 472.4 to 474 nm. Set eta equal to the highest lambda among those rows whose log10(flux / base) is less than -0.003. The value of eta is 473.622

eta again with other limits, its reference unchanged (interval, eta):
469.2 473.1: 471.012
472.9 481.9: 479.990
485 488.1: 487.564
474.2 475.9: 475.808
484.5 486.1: 485.995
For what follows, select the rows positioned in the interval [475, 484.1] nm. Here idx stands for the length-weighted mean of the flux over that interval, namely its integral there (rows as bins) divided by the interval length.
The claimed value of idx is 19.5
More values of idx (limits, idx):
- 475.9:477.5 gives 18.6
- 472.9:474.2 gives 20.4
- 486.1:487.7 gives 19.3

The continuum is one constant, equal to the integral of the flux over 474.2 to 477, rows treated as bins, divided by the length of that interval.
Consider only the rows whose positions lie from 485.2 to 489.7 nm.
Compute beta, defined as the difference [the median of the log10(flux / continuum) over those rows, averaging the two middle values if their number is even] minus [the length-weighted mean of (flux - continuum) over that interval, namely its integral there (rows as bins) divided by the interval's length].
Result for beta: 0.2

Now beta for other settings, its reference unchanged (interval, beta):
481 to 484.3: -0.3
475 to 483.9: 0.4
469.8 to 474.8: -0.5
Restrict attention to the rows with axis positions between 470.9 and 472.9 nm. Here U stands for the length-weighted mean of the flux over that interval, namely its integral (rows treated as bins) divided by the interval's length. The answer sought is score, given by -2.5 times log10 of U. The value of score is -3.30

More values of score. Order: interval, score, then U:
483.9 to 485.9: -3.29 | 20.7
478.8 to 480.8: -3.26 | 20.1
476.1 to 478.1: -3.15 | 18.2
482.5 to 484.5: -3.24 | 19.8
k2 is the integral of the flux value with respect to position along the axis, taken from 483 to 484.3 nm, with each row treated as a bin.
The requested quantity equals 25.6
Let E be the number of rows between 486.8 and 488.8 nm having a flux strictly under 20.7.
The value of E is 9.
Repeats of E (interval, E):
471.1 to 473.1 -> 4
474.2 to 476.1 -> 4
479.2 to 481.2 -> 5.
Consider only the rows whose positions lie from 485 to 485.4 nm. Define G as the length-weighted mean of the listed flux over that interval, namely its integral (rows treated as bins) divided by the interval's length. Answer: 21.5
